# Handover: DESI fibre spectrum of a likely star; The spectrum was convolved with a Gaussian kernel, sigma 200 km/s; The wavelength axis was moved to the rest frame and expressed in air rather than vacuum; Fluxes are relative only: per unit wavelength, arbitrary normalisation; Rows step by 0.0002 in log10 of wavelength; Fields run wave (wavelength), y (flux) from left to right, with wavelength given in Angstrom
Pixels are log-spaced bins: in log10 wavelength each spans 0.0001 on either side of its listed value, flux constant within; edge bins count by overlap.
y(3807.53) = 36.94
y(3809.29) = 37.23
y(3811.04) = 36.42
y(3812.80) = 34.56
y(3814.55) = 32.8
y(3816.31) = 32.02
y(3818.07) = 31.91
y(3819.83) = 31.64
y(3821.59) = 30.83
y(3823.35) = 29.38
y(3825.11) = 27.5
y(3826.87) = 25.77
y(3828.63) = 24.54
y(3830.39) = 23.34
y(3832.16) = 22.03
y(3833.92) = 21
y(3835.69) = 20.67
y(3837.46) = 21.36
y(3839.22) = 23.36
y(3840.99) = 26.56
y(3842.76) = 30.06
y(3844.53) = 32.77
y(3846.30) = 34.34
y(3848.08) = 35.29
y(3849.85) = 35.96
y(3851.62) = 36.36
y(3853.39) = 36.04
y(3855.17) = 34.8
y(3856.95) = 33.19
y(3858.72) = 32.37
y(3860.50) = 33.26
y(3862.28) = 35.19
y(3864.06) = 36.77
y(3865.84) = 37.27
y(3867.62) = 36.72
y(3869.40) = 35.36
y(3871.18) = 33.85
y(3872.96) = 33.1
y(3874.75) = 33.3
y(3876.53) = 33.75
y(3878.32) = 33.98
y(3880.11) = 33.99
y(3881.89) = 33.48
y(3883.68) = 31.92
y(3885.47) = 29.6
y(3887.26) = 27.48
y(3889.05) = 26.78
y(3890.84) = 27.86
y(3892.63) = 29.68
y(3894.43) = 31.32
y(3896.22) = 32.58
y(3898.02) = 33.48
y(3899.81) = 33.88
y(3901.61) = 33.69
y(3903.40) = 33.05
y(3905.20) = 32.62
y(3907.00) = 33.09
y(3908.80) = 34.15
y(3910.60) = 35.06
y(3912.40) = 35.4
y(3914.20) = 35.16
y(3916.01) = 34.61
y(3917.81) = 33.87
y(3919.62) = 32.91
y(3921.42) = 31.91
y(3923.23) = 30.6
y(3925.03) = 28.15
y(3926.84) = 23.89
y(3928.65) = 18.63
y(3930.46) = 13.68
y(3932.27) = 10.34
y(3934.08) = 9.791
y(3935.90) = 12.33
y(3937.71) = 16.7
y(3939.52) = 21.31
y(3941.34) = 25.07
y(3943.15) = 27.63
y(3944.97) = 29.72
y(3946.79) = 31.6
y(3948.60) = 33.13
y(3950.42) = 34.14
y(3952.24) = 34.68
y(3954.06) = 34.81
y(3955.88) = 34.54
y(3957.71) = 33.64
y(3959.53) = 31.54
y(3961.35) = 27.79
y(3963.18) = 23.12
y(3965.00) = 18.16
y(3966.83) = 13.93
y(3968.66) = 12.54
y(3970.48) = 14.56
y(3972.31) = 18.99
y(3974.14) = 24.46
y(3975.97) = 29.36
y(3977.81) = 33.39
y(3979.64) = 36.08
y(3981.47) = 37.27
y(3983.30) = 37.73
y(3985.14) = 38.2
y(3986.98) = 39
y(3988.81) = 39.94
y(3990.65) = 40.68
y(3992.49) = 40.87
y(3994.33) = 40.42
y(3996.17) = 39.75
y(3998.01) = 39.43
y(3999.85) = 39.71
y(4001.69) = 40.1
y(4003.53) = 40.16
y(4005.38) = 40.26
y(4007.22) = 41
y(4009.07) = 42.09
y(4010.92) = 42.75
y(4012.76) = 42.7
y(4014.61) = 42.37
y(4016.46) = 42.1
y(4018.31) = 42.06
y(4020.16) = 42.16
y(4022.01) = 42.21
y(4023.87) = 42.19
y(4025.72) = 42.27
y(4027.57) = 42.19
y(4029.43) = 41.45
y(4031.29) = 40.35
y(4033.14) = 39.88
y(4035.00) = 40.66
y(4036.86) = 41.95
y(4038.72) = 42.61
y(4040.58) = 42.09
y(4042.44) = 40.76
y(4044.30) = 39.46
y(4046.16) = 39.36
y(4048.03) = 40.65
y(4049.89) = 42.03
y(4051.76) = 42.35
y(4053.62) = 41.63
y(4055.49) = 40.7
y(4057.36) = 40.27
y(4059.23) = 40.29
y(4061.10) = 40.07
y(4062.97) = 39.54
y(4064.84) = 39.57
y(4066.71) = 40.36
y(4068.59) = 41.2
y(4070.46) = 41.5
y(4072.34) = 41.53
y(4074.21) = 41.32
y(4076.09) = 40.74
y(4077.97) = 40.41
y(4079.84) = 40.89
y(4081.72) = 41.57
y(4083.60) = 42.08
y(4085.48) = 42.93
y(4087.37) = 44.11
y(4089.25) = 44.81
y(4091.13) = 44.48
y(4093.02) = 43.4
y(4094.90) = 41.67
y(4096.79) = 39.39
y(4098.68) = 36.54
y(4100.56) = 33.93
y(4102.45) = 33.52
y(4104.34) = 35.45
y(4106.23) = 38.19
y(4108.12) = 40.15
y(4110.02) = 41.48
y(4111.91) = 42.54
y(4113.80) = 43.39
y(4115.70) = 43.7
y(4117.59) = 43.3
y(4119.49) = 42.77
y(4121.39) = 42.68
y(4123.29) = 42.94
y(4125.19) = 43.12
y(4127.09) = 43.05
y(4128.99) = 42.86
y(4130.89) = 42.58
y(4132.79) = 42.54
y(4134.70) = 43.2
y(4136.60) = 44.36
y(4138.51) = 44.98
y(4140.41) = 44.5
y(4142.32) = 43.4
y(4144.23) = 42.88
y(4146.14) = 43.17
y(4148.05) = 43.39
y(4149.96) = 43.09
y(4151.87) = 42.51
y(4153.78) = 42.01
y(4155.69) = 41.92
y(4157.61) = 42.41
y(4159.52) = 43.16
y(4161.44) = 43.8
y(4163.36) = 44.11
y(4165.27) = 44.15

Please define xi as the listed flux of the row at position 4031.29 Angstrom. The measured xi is 40.35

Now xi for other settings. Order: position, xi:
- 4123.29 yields 42.94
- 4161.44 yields 43.8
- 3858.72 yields 32.37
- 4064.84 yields 39.57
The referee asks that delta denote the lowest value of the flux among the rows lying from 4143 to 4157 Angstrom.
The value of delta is 41.92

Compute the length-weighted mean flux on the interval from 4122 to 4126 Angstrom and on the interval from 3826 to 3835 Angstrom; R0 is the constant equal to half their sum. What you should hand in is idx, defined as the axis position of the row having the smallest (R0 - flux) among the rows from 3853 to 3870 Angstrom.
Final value 3865.84 Angstrom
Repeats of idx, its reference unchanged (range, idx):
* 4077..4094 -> 4089.25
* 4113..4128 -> 4115.70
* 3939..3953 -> 3952.24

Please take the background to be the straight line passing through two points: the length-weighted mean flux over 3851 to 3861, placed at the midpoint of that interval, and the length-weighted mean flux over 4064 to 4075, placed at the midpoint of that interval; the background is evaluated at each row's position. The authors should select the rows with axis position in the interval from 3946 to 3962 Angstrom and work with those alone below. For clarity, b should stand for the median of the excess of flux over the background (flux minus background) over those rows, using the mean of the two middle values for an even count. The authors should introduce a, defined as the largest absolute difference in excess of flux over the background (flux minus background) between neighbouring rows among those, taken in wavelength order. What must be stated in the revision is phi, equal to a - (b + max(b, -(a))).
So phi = 11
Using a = 4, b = -4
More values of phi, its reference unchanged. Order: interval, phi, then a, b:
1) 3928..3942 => 32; 5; -22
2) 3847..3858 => -1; 2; 2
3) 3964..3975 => 32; 5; -21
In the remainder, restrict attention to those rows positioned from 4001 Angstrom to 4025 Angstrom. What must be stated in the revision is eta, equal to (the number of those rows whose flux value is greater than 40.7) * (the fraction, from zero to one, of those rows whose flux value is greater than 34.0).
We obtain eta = 10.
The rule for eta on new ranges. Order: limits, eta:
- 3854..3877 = 0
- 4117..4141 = 13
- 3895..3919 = 0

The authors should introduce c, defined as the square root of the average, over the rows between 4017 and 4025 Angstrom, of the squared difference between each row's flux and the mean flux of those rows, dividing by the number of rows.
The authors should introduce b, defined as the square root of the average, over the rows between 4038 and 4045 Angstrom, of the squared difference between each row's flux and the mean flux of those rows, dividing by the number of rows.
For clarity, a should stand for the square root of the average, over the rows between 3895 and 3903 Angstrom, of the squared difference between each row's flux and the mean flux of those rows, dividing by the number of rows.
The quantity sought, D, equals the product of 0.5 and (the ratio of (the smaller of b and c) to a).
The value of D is 0.1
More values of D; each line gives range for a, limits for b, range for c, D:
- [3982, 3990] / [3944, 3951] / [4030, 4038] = 0.5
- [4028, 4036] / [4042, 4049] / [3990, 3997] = 0.4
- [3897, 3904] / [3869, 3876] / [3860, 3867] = 1.4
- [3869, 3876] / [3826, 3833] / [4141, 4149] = 0.1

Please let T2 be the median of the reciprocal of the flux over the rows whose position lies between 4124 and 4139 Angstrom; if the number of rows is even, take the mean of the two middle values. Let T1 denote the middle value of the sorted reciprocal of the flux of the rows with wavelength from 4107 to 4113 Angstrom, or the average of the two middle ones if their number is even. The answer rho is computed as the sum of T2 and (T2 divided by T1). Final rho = 0.99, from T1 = 0.0241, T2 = 0.023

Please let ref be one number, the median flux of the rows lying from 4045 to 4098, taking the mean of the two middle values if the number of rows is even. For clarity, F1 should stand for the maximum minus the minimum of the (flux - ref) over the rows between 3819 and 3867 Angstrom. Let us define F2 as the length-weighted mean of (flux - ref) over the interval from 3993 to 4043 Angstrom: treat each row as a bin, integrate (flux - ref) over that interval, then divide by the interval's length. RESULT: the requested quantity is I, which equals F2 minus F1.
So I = -16.5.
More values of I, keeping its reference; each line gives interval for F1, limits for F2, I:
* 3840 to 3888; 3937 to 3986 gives -24.0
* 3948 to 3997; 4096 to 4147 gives -28.1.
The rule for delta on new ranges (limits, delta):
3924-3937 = 9.791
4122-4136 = 42.54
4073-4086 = 40.41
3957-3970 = 12.54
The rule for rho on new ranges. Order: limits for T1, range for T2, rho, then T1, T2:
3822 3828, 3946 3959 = 0.83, 0.0364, 0.029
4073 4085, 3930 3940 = 3.25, 0.0243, 0.077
